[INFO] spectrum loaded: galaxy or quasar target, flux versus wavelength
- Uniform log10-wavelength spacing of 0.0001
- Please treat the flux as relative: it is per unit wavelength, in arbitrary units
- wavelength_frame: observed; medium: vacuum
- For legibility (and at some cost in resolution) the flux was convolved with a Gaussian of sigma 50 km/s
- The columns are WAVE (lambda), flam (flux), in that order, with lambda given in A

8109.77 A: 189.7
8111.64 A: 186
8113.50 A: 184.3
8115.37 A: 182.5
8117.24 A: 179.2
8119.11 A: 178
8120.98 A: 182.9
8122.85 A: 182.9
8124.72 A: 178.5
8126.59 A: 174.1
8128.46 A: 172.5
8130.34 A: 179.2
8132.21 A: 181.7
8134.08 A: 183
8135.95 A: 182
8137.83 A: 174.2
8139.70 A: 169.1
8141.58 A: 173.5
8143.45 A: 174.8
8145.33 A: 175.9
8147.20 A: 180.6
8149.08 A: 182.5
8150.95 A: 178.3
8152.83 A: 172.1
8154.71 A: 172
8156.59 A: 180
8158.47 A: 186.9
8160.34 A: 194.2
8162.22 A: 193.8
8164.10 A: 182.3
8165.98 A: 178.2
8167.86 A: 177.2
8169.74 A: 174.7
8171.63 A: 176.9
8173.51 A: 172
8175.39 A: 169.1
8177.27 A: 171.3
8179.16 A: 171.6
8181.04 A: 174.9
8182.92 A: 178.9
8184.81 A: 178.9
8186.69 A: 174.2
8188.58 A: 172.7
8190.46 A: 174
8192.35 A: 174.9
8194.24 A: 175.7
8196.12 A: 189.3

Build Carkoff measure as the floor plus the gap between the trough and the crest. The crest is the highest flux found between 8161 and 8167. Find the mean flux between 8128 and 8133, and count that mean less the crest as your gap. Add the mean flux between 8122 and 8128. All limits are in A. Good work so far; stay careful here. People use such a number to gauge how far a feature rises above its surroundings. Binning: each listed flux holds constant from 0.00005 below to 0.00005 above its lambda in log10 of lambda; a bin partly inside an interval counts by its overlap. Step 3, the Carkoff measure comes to 162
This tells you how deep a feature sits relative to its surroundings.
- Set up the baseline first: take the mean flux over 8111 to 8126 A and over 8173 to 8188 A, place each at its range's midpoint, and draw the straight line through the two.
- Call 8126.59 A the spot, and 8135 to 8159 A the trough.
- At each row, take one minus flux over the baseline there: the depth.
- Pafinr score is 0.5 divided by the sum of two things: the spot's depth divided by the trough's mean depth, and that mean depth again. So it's 0.1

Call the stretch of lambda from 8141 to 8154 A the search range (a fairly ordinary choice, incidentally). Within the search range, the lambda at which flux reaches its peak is 8149.08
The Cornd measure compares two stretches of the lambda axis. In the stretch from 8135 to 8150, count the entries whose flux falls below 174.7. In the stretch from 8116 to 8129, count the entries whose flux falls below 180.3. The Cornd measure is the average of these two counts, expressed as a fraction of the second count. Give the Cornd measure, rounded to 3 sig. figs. 0.800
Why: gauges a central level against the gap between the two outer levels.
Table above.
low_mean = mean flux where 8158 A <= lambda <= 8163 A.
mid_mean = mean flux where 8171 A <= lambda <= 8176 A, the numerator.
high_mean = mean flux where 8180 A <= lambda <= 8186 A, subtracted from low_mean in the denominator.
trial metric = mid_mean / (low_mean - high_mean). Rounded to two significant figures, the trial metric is 12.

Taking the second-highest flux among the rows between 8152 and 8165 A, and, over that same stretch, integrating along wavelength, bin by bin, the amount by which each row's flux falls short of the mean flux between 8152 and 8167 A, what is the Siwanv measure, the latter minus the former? -202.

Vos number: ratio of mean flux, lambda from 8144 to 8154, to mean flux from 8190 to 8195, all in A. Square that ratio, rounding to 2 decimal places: 1.03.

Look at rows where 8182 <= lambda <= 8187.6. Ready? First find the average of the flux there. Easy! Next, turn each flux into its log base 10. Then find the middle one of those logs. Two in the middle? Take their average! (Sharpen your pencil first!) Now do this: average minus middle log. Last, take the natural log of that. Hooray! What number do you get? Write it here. 5.17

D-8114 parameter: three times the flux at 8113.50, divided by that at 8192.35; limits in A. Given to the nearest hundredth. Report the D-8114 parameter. 3.16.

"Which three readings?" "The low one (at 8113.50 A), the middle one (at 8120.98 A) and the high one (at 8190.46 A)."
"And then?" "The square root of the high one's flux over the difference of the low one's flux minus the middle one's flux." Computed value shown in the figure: 11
